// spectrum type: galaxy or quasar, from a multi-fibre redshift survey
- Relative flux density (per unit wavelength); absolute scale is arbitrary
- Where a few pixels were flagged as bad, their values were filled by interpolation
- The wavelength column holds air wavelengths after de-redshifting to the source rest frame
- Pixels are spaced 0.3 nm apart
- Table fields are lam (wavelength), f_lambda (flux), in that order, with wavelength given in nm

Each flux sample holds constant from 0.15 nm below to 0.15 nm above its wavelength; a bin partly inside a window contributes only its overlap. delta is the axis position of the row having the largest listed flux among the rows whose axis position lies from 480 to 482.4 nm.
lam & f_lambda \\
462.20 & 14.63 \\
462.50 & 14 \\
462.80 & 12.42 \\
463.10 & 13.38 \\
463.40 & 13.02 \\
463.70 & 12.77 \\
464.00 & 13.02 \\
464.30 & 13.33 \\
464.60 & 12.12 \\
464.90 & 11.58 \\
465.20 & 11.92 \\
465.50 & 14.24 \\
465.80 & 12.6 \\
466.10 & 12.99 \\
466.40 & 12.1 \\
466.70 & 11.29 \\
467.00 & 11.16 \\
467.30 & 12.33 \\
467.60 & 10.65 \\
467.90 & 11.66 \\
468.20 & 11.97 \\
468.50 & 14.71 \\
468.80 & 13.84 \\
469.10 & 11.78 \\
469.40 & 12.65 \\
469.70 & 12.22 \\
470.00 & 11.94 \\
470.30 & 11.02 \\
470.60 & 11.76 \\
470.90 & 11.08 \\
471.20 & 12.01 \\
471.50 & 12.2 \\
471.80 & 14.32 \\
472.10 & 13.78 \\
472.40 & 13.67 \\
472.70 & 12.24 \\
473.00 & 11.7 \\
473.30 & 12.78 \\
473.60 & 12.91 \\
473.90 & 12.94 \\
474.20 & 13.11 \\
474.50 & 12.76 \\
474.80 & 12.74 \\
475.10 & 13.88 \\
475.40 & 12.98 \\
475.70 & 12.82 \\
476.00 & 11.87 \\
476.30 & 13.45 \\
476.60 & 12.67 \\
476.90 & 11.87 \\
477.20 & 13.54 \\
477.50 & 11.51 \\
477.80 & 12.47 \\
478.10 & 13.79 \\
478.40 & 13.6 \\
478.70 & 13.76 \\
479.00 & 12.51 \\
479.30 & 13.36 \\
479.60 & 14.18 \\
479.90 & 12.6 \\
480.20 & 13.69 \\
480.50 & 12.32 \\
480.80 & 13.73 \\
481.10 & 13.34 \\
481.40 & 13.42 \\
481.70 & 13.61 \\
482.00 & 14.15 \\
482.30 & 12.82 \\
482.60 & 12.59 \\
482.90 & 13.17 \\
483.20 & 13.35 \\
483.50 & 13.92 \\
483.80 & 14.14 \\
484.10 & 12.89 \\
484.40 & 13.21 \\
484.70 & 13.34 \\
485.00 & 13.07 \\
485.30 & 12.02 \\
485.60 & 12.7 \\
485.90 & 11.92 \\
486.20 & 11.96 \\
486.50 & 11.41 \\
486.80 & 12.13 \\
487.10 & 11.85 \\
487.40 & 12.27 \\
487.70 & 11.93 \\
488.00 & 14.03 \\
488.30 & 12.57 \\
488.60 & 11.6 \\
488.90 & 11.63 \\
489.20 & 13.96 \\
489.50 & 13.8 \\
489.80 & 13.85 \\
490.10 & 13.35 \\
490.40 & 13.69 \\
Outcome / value 482.00 nm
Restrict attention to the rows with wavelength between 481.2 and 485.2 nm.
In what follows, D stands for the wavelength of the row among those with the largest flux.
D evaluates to 482.00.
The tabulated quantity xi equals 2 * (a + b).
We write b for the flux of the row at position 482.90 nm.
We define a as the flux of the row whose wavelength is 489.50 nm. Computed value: 53.9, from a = 13.8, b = 13.17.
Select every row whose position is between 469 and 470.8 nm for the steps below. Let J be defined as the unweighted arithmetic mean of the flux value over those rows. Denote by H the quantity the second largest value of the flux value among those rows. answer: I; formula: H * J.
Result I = 145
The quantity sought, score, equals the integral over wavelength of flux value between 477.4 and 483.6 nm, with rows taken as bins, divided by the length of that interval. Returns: 13.2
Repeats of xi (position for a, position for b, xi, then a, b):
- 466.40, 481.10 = 50.9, 12.1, 13.34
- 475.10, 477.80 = 52.7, 13.88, 12.47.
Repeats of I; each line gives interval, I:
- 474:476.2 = 169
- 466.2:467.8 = 139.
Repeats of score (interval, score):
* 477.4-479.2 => 13.0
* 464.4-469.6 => 12.3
